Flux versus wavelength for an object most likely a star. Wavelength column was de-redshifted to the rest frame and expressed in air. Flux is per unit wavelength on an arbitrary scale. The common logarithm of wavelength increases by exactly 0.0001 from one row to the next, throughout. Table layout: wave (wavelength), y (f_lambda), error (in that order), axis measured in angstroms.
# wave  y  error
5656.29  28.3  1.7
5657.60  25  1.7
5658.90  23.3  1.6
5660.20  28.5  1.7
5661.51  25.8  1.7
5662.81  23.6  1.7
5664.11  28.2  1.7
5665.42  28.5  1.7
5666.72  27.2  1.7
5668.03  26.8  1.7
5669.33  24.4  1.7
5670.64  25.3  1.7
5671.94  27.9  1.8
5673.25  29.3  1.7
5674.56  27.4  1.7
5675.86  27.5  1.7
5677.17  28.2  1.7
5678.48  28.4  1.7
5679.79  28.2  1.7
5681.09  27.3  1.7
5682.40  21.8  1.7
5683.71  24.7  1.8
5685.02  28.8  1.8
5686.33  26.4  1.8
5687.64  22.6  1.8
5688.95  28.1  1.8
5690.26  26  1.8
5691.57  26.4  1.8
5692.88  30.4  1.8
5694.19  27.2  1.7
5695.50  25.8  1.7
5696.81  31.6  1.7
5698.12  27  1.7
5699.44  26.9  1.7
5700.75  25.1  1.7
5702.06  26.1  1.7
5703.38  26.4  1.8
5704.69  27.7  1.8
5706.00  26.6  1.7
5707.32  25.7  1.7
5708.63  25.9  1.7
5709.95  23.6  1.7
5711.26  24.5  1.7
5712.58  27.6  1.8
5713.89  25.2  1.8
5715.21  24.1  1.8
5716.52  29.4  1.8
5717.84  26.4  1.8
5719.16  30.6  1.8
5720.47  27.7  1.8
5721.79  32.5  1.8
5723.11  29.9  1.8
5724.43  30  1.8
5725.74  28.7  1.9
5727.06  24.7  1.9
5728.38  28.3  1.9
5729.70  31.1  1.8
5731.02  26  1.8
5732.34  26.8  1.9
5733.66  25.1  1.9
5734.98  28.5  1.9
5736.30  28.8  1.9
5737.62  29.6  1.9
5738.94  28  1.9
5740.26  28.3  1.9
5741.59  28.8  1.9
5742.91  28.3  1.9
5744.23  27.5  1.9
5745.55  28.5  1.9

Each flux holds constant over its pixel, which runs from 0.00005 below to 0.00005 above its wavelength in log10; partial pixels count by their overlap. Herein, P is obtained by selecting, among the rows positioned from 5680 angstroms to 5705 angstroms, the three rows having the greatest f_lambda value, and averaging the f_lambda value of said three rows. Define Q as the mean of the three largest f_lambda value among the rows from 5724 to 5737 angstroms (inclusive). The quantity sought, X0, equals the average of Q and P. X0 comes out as 30.1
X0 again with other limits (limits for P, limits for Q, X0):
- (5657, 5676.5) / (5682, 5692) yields 28.3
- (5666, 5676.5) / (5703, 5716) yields 27.8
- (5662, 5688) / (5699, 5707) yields 28.0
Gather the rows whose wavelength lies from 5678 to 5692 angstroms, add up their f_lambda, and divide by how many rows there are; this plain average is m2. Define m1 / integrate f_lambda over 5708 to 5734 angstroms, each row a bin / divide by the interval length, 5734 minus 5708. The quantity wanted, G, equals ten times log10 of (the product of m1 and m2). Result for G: 28.6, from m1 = 27.4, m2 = 26.2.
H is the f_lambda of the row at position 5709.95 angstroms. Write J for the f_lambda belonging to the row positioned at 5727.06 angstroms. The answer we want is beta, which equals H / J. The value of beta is 0.96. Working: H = 23.6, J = 24.7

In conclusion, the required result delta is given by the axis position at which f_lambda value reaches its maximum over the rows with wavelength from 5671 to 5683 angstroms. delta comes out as 5673.25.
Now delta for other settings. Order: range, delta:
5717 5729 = 5721.79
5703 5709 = 5704.69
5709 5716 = 5712.58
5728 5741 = 5729.70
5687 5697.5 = 5696.81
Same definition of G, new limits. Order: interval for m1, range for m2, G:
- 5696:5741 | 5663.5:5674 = 28.7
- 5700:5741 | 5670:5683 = 28.7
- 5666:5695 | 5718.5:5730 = 29.0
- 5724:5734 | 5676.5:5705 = 28.7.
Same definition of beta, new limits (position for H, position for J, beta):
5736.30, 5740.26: 1.02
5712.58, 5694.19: 1.01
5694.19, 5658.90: 1.17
